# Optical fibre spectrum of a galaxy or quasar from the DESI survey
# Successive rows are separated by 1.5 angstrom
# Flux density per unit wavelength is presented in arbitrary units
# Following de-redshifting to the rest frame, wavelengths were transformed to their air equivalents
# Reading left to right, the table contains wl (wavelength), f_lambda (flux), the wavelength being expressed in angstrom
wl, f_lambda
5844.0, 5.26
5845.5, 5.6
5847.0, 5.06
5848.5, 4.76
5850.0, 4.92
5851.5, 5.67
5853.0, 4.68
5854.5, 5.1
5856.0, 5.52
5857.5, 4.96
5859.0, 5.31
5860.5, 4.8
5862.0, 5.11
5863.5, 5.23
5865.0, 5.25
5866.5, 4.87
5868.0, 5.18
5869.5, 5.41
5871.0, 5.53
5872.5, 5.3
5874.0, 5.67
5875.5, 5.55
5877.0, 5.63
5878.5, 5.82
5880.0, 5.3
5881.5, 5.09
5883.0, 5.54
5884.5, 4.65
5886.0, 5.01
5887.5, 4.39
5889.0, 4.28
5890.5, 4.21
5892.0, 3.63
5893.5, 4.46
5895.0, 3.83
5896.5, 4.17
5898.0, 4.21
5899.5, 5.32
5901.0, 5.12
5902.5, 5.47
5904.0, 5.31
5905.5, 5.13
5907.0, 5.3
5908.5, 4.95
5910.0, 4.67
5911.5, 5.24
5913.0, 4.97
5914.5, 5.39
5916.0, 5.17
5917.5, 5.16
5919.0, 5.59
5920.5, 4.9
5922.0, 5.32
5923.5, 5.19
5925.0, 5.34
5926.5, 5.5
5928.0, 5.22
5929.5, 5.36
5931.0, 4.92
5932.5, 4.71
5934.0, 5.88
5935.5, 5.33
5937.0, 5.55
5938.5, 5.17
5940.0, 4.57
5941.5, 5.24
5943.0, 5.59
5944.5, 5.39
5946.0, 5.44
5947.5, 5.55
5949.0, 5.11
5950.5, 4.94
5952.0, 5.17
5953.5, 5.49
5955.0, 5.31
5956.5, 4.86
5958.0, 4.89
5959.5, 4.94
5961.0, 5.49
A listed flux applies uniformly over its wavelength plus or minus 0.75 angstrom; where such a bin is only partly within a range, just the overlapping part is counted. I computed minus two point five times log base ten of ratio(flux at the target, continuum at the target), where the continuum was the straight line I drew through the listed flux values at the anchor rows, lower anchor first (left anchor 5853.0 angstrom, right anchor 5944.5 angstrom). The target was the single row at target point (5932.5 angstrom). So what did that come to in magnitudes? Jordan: 0.13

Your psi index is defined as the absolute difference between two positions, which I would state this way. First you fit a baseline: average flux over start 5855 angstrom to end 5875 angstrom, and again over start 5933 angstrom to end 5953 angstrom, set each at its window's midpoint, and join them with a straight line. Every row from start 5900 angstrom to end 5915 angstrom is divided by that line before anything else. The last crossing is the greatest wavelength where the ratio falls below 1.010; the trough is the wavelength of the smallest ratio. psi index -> 3.0 angstrom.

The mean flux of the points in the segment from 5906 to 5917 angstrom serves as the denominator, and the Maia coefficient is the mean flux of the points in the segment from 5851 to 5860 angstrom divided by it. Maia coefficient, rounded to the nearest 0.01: 1.02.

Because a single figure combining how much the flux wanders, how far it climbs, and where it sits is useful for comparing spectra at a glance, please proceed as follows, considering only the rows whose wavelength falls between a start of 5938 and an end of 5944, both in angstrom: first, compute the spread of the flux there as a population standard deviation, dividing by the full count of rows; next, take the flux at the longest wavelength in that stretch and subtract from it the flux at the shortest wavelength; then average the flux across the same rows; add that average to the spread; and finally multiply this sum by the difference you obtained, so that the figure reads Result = 2.3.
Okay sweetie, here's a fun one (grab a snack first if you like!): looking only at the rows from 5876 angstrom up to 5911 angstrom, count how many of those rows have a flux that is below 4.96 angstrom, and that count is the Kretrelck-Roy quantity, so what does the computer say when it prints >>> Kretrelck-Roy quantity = 11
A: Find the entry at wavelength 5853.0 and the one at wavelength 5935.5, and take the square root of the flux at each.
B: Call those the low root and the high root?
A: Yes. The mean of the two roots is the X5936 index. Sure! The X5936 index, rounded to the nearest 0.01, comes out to 2.24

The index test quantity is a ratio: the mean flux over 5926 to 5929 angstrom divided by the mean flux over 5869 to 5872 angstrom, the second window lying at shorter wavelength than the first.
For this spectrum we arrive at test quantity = 0.98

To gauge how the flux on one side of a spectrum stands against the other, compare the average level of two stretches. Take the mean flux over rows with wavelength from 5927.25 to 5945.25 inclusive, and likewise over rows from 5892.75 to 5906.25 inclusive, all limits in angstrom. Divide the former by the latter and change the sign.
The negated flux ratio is -1.10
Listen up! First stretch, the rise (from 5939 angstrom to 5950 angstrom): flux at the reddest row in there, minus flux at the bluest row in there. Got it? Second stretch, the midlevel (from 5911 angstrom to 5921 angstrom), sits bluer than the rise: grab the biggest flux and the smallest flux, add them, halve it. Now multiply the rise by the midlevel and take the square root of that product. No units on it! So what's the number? 1.68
